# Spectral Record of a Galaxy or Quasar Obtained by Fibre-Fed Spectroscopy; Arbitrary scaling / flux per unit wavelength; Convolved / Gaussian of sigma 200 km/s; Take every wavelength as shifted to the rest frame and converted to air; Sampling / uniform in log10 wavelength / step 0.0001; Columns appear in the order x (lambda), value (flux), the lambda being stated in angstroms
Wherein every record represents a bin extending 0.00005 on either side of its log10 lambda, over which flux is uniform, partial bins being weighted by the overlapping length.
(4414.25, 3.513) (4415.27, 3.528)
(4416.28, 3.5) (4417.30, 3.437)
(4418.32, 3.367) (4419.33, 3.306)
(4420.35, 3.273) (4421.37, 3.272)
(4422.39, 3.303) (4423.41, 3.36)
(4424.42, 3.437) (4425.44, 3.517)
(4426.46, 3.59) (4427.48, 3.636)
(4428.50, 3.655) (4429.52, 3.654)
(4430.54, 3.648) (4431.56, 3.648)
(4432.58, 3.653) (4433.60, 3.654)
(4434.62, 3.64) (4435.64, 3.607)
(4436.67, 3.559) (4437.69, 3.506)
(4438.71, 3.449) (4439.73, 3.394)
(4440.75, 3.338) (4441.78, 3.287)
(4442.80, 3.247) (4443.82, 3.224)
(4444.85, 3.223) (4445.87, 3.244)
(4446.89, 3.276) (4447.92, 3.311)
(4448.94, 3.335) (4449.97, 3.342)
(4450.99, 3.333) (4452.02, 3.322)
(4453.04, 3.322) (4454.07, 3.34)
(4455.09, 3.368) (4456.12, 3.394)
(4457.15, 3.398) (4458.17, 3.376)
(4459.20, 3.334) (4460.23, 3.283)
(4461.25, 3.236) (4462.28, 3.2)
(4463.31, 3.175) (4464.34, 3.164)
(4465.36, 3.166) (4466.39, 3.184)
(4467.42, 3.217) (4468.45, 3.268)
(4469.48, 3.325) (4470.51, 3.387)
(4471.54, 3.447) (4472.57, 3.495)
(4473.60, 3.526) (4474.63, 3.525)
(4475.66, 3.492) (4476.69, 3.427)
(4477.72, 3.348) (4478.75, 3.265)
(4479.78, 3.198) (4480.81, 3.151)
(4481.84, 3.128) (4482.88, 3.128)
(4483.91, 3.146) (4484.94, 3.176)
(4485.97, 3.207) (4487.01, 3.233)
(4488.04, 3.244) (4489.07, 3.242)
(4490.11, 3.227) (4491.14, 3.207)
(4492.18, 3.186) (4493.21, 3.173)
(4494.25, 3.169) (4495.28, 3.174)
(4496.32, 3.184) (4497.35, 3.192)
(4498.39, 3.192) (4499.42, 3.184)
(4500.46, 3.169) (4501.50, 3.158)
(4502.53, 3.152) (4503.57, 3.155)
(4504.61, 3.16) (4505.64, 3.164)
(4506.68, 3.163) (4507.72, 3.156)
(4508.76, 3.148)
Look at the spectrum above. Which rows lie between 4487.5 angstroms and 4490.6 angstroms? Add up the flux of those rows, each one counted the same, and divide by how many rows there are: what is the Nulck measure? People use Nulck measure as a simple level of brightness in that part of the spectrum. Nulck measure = 3.2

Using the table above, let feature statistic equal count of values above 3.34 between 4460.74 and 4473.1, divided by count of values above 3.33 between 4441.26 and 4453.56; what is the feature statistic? 1.00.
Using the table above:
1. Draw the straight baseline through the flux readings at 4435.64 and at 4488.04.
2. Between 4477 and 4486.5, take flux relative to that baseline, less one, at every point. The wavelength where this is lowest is 4481.84 angstroms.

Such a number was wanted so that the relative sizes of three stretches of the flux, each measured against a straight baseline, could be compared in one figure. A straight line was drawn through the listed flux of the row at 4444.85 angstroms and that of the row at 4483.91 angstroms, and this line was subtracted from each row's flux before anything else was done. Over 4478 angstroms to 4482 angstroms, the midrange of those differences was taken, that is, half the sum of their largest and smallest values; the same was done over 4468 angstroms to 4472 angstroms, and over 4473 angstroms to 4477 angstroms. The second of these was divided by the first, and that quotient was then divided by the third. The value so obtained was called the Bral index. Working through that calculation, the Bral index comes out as 14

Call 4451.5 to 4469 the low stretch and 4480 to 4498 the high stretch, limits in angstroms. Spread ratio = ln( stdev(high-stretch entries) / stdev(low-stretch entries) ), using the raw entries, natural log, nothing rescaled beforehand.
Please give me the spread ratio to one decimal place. -0.8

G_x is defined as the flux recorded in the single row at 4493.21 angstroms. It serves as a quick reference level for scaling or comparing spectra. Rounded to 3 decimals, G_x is 3.173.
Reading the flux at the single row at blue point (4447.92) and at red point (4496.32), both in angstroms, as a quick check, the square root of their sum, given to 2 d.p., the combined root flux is 2.55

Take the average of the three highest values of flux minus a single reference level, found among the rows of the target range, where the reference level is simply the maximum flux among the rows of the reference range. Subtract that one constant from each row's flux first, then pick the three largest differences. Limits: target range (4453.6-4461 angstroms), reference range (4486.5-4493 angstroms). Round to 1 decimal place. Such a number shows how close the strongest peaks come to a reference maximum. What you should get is 0.1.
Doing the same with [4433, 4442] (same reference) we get 0.4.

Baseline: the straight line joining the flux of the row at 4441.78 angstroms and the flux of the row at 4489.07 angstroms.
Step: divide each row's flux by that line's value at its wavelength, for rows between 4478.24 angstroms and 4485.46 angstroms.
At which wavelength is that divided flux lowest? 4481.84 angstroms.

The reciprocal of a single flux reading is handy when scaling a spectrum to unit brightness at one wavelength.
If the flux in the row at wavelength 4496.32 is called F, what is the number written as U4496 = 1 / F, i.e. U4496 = 0.314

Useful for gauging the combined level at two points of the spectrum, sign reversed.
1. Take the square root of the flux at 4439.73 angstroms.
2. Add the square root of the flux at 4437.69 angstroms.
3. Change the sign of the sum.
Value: -3.71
